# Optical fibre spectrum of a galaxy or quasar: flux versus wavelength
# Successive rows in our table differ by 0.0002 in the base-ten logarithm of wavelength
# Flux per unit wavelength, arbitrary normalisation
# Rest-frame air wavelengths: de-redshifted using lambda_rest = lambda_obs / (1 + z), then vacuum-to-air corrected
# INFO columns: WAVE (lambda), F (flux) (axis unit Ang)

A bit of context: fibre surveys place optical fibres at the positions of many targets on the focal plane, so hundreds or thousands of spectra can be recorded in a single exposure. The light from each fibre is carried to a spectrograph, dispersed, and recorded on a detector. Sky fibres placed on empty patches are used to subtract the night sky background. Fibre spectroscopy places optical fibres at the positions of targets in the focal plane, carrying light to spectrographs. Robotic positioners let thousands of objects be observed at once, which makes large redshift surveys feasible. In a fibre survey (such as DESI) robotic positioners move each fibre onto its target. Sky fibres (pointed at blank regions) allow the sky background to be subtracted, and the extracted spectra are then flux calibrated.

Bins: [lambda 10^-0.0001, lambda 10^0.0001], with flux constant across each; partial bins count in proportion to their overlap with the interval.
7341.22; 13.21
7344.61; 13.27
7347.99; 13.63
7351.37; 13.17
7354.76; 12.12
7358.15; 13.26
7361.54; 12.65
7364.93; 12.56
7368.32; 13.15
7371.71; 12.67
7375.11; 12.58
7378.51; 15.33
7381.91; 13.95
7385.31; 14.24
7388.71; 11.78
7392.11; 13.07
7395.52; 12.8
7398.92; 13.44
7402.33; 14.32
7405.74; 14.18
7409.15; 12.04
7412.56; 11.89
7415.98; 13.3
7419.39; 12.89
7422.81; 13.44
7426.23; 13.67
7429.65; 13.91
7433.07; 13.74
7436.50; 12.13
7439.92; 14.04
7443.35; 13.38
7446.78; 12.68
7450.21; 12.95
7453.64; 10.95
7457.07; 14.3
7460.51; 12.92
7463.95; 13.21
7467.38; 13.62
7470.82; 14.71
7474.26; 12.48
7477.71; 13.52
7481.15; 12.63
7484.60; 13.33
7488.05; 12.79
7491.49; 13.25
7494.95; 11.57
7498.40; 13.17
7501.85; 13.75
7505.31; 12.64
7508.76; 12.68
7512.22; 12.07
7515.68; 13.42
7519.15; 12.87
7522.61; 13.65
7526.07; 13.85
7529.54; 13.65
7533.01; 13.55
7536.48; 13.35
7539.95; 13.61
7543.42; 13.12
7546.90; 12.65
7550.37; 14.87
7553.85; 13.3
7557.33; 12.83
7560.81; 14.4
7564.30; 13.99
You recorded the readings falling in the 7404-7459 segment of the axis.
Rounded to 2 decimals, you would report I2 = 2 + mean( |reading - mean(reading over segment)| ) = 2.77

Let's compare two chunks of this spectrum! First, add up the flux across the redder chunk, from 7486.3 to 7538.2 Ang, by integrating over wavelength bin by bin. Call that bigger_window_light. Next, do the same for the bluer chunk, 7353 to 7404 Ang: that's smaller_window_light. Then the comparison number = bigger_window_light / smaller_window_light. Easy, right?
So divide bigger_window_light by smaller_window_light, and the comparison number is 1.01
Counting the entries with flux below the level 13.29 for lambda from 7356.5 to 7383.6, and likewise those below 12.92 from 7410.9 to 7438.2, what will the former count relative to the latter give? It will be 2.0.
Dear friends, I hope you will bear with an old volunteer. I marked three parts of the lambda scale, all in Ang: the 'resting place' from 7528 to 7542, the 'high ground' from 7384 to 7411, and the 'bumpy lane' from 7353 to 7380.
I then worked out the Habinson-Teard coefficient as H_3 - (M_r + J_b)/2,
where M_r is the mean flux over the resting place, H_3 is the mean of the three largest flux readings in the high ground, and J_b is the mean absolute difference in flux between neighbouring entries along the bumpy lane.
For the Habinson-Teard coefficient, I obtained 7.07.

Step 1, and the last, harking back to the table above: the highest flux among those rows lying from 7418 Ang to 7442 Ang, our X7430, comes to 14.04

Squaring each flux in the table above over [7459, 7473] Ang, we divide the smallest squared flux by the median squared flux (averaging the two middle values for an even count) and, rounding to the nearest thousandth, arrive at 0.927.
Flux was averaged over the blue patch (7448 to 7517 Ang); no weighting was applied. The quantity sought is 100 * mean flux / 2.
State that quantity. 650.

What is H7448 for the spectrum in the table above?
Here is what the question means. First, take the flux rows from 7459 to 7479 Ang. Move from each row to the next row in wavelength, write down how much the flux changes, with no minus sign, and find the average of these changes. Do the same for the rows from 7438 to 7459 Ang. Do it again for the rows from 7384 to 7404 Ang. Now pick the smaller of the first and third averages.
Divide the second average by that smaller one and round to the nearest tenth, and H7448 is 1.4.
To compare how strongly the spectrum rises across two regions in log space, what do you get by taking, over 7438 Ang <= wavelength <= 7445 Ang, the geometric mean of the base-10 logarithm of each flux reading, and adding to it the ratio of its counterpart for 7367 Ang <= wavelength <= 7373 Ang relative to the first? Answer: 2.11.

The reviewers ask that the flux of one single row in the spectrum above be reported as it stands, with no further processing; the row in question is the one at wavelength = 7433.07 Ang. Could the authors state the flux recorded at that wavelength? 13.74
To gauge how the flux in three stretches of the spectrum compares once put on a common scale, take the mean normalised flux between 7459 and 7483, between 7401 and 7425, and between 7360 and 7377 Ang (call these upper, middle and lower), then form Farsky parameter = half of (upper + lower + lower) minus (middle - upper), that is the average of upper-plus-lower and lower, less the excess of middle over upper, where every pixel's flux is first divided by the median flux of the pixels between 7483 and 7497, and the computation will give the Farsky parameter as 1.50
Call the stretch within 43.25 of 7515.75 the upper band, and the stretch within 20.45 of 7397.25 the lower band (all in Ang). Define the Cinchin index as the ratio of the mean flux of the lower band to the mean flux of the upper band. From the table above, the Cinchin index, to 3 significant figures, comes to 1.02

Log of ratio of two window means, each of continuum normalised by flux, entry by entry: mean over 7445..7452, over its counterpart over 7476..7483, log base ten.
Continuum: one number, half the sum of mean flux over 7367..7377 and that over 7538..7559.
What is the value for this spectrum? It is 0.01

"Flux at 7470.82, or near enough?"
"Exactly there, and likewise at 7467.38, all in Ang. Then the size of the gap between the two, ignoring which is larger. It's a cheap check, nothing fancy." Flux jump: 1.1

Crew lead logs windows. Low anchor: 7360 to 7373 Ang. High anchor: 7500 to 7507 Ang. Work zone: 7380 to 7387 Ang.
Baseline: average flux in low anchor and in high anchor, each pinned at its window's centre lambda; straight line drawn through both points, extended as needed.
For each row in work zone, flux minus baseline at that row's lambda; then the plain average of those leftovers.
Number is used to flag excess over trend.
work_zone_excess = 1.3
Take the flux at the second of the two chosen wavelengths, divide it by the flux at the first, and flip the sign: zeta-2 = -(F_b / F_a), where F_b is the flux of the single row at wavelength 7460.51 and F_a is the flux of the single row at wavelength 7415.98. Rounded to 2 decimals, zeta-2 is -0.97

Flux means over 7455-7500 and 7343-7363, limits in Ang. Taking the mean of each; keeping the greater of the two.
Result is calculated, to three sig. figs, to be 13.2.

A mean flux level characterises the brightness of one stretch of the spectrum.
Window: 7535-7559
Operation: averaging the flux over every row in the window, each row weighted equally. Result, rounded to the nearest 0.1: 13.4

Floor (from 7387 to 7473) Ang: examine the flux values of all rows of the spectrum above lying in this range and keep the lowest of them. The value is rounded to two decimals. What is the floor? 10.95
